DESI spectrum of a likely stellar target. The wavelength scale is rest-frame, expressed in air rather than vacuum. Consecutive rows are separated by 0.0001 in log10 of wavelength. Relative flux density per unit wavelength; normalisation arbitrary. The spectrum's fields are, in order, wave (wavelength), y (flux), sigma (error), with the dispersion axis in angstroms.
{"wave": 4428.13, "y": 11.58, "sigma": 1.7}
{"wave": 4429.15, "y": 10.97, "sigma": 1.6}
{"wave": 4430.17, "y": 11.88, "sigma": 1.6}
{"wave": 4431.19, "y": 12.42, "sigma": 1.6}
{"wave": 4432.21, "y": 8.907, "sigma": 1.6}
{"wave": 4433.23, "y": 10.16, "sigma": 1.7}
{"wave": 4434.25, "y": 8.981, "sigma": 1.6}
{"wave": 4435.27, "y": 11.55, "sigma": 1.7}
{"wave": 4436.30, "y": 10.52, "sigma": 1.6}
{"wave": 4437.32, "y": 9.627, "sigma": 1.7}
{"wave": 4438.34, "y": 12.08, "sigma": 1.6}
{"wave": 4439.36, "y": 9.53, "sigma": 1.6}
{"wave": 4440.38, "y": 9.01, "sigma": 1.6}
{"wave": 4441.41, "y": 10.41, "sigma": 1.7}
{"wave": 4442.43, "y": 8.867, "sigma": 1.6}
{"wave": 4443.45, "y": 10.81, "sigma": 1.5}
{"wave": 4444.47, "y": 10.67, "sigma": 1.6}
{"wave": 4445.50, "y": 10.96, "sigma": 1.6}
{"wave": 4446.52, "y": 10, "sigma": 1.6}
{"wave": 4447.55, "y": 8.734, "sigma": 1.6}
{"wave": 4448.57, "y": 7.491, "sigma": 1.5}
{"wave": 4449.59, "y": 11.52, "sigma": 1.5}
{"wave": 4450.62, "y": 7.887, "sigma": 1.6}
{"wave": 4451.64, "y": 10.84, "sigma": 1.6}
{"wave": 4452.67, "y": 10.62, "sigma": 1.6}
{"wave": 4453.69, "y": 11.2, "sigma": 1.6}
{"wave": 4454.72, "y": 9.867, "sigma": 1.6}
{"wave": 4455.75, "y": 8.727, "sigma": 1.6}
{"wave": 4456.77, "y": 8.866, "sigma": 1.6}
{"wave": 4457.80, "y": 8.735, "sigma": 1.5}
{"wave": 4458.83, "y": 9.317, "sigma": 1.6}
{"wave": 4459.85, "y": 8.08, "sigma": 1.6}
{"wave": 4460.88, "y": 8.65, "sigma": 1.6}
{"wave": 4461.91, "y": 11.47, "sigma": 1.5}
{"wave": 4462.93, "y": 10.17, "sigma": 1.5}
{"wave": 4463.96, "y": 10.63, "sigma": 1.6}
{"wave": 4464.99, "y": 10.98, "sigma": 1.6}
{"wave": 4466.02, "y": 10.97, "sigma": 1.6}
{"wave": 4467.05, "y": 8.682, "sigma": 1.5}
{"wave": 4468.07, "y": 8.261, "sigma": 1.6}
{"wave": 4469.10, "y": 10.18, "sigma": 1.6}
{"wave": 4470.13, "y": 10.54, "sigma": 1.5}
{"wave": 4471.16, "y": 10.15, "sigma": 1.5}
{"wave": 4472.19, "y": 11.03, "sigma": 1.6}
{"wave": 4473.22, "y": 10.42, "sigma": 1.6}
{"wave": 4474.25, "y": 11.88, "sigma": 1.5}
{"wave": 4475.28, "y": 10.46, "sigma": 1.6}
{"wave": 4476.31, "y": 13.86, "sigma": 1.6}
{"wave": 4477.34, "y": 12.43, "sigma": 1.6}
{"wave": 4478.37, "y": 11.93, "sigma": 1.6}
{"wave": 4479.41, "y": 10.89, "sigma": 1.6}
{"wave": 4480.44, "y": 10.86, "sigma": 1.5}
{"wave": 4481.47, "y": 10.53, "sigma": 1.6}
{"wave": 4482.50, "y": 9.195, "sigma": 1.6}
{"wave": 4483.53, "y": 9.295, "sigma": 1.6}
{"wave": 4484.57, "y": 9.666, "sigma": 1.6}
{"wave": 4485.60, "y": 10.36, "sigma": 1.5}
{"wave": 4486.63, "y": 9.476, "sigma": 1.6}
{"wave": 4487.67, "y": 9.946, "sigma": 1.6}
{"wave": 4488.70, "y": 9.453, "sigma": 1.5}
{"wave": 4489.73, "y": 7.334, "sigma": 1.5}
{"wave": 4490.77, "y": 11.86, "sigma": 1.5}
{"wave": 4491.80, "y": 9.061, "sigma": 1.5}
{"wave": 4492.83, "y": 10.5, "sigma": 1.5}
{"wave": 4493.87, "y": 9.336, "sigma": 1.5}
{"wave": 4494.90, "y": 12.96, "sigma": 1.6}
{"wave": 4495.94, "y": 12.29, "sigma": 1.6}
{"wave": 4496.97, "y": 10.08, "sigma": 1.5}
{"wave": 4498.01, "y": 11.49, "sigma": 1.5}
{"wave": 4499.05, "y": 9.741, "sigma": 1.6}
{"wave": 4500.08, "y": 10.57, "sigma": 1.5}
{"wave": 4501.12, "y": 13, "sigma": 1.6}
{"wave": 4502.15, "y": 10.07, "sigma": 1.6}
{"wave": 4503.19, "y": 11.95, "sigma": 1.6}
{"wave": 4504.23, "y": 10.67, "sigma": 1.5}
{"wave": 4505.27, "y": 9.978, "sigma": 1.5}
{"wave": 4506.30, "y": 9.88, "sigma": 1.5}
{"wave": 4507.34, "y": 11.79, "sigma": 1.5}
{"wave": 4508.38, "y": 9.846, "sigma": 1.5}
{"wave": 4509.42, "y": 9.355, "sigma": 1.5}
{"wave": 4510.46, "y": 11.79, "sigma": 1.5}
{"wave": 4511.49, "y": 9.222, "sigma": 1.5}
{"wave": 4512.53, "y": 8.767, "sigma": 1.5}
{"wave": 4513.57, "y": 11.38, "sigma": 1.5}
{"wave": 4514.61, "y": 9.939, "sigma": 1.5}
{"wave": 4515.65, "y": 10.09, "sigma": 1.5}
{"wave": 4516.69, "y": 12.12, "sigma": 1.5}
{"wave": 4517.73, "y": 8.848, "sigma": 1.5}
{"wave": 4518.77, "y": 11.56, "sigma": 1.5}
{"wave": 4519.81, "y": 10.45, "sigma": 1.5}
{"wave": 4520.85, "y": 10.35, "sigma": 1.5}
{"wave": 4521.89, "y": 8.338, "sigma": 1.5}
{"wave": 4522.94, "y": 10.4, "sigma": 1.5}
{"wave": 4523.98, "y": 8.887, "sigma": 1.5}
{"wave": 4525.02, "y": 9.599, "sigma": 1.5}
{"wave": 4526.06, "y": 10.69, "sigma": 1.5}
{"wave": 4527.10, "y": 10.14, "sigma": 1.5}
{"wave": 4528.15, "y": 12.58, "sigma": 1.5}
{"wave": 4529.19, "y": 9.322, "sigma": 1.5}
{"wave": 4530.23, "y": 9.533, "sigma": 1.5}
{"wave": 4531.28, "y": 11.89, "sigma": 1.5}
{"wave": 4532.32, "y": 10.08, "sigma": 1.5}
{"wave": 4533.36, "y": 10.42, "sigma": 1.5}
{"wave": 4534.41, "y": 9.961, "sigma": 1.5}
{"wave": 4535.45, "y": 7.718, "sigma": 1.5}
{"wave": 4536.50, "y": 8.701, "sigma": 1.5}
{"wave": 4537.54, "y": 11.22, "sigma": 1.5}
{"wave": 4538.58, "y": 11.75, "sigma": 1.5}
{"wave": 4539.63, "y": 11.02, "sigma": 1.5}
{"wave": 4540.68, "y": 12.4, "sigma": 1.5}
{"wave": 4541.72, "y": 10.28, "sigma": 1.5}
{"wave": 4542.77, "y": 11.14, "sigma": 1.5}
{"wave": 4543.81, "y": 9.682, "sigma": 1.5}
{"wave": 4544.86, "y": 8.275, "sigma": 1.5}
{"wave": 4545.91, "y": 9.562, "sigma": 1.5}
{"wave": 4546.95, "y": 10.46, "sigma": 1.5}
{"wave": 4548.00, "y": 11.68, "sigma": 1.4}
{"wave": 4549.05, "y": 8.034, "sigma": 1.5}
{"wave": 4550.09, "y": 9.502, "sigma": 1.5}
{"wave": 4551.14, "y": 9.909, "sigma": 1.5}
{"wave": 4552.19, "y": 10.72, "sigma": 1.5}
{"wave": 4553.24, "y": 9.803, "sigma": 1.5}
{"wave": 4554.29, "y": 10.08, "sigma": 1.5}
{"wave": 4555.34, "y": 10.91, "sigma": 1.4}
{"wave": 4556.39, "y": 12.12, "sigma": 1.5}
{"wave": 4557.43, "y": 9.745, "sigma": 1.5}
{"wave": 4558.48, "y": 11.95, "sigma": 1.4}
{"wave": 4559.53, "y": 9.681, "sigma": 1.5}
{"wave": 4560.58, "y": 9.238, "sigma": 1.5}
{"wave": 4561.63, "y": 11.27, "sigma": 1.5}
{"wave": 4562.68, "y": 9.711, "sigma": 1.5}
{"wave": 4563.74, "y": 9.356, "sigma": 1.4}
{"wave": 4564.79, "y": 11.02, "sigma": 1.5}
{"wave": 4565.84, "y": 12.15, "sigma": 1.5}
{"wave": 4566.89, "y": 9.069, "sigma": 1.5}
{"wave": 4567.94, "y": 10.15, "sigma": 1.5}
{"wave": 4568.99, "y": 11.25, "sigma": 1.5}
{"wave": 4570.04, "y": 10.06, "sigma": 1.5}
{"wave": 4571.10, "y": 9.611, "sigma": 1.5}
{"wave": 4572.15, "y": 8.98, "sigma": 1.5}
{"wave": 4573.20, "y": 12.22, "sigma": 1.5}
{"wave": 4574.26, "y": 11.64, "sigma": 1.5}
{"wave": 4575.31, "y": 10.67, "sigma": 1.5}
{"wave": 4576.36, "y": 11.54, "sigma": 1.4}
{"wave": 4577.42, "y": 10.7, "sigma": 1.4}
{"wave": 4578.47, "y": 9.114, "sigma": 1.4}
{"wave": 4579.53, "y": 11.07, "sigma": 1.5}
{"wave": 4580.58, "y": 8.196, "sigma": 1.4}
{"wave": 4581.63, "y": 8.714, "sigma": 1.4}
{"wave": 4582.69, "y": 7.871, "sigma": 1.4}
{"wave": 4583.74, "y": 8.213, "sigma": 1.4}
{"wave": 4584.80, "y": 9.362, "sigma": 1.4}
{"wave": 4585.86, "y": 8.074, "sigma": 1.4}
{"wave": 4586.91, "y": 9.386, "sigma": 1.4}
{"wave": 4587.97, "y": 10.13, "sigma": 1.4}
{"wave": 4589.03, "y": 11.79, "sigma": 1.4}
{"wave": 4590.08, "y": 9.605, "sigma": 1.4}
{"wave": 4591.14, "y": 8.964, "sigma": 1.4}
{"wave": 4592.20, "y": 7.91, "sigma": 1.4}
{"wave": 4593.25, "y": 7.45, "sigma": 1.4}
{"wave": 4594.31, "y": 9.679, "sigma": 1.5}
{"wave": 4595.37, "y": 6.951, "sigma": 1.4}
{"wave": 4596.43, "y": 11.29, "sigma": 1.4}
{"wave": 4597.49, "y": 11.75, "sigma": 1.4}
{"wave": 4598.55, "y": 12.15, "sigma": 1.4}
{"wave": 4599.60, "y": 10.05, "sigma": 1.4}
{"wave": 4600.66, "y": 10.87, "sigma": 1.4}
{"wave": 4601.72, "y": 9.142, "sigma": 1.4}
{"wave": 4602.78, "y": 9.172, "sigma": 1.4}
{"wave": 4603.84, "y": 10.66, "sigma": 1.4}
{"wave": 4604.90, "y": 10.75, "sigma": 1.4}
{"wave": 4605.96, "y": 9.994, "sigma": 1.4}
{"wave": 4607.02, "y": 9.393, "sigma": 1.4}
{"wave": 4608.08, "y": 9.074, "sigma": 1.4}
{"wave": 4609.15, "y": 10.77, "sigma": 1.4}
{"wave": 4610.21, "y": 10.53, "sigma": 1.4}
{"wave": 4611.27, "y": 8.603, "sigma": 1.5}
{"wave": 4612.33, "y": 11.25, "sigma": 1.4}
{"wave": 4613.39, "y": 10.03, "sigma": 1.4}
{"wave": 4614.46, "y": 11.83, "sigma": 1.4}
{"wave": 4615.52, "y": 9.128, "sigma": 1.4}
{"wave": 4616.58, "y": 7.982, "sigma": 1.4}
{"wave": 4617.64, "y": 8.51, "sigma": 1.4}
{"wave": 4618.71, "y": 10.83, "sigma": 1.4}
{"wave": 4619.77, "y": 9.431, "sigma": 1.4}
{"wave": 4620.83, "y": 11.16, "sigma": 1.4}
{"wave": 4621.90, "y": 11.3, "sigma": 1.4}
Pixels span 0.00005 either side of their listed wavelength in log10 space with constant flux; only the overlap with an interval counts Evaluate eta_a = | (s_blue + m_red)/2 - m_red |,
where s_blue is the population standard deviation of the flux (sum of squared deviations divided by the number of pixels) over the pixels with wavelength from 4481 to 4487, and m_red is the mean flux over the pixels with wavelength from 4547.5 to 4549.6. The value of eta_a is 4.67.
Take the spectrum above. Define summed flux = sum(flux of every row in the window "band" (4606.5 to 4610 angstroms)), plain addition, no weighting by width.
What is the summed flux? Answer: 29.2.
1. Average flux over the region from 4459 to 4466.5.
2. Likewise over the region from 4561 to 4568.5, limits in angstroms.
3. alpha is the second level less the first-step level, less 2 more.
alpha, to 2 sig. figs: -1.7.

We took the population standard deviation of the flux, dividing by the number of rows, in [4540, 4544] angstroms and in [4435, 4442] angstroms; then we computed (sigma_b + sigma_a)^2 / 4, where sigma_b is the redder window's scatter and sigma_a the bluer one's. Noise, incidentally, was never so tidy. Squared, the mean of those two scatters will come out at 1.05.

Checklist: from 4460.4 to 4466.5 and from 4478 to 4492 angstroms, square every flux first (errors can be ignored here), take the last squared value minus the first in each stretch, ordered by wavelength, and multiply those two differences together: -2741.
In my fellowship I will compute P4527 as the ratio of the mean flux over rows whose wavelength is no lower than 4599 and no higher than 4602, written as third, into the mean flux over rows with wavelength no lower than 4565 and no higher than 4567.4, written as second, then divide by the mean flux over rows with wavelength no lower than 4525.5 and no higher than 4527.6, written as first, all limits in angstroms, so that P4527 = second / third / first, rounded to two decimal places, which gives 0.10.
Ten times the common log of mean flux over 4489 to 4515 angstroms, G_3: 10.22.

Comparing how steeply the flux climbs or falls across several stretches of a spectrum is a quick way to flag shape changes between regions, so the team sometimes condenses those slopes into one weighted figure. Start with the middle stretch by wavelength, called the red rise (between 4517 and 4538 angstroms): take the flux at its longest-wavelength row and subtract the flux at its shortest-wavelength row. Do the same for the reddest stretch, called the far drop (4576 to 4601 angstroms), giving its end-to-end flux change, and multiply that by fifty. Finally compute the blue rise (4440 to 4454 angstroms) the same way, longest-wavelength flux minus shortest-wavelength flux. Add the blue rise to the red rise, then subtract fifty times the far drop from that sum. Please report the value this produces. 38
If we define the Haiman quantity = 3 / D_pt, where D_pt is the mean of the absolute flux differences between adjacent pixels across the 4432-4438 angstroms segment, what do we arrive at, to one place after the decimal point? 2.2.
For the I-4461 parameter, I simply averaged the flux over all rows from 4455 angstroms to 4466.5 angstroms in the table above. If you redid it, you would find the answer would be 9.7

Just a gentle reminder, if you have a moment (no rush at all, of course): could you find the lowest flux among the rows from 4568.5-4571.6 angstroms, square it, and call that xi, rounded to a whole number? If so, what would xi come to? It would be 92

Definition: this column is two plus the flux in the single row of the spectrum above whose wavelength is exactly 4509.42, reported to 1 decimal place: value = 11.4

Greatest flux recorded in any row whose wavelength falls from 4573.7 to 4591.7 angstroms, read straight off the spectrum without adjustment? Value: 11.79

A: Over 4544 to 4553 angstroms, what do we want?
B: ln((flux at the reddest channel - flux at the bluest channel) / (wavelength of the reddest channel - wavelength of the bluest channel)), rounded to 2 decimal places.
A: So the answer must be -1.10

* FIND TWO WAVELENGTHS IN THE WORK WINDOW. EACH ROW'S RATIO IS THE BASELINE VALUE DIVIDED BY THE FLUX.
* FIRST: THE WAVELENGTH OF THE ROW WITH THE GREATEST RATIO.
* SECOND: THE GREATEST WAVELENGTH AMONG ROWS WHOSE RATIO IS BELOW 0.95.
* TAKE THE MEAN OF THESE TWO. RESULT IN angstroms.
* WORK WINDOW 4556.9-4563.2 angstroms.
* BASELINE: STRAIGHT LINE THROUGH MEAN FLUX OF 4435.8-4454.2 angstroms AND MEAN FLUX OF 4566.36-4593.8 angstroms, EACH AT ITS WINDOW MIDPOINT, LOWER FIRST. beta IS 4561.1 angstroms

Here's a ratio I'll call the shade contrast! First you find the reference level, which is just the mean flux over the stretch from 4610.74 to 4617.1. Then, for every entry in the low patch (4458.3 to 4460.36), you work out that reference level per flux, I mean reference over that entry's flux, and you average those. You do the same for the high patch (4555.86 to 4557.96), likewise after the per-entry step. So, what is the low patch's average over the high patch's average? 1.2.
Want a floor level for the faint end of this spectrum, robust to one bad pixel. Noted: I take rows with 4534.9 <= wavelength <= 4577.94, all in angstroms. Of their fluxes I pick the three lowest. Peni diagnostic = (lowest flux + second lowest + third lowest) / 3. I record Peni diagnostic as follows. 8.0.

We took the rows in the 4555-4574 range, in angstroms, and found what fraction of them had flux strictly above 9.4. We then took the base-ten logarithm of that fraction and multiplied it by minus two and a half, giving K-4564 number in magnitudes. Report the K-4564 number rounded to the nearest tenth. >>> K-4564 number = 0.3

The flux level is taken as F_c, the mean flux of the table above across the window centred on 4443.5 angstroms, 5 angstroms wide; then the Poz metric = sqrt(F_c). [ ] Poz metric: 3.22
